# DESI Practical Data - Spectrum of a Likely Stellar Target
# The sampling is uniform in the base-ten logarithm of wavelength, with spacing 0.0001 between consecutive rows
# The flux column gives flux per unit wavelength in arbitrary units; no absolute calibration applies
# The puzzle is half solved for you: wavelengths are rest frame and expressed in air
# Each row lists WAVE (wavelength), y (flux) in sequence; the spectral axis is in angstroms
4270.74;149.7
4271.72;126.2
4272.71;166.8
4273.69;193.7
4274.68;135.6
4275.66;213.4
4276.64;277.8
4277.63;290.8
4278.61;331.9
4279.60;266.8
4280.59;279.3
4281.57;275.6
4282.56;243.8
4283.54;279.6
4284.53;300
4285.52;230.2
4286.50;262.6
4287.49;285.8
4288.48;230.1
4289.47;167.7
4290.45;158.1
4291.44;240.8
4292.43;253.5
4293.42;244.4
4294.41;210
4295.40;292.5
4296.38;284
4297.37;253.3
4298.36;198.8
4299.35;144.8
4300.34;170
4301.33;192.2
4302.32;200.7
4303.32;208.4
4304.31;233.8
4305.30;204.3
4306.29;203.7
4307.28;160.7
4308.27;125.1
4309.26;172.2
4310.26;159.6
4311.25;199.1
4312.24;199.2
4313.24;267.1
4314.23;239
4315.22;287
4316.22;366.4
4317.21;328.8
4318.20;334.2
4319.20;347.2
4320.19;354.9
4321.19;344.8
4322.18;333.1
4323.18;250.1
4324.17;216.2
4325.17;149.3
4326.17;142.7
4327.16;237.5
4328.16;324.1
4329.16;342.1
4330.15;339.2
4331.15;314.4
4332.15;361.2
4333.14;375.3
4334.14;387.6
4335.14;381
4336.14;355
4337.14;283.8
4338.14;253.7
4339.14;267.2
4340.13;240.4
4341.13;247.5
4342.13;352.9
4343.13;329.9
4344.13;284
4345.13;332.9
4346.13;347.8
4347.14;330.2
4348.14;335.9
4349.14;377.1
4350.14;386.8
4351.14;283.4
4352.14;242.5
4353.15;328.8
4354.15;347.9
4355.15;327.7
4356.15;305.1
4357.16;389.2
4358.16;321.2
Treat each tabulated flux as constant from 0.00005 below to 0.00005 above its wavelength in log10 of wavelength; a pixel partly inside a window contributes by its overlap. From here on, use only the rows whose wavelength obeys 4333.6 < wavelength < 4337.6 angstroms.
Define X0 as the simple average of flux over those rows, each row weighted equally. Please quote 352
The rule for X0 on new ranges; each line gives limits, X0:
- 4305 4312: 175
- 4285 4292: 225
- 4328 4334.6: 349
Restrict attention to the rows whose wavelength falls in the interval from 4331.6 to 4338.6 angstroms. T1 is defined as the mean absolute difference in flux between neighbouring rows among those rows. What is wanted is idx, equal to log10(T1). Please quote 1.43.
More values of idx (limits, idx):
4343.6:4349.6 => 1.41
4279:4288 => 1.46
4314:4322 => 1.46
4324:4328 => 1.75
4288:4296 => 1.62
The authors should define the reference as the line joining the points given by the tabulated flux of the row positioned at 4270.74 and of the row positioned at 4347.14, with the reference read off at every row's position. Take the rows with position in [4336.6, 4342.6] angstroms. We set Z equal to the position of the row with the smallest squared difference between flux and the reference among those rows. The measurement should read 4337.14 angstroms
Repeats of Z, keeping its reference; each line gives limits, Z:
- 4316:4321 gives 4317.21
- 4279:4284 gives 4282.56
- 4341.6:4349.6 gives 4347.14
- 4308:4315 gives 4314.23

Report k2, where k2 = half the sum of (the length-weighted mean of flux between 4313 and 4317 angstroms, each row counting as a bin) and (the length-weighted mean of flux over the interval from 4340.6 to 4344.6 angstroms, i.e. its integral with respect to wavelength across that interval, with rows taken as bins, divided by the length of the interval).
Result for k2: 299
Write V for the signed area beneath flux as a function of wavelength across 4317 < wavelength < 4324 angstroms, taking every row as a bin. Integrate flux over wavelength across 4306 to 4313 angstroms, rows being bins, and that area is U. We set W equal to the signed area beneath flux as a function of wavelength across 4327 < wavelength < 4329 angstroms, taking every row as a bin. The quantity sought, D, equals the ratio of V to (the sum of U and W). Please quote 1.23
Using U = 1237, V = 2258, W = 595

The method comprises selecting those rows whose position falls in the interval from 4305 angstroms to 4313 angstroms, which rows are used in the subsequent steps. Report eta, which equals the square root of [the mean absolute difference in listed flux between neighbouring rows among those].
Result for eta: 5.0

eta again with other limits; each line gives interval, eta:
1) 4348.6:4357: 6.6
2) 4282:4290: 6.5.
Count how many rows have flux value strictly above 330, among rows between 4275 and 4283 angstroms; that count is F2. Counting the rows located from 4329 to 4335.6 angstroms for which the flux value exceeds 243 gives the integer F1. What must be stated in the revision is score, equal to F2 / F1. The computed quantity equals 0.1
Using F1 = 7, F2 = 1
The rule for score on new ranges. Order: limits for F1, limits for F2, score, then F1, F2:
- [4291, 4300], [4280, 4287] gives 0.0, 5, 0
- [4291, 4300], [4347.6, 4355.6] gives 0.8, 5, 4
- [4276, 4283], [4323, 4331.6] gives 0.3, 7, 2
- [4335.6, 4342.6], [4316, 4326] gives 1.0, 6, 6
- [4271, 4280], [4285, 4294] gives 0.0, 4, 0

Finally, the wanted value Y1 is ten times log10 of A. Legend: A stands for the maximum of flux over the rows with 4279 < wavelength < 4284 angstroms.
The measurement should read 24.5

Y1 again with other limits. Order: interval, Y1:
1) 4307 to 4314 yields 24.3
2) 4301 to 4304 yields 23.2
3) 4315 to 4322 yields 25.6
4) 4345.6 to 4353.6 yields 25.9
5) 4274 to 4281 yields 25.2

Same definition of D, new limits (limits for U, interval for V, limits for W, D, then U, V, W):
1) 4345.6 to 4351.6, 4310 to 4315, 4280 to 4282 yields 0.42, 2062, 1098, 554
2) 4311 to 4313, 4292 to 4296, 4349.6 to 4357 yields 0.36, 415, 1005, 2376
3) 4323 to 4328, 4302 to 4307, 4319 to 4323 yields 0.44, 1022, 1041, 1349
